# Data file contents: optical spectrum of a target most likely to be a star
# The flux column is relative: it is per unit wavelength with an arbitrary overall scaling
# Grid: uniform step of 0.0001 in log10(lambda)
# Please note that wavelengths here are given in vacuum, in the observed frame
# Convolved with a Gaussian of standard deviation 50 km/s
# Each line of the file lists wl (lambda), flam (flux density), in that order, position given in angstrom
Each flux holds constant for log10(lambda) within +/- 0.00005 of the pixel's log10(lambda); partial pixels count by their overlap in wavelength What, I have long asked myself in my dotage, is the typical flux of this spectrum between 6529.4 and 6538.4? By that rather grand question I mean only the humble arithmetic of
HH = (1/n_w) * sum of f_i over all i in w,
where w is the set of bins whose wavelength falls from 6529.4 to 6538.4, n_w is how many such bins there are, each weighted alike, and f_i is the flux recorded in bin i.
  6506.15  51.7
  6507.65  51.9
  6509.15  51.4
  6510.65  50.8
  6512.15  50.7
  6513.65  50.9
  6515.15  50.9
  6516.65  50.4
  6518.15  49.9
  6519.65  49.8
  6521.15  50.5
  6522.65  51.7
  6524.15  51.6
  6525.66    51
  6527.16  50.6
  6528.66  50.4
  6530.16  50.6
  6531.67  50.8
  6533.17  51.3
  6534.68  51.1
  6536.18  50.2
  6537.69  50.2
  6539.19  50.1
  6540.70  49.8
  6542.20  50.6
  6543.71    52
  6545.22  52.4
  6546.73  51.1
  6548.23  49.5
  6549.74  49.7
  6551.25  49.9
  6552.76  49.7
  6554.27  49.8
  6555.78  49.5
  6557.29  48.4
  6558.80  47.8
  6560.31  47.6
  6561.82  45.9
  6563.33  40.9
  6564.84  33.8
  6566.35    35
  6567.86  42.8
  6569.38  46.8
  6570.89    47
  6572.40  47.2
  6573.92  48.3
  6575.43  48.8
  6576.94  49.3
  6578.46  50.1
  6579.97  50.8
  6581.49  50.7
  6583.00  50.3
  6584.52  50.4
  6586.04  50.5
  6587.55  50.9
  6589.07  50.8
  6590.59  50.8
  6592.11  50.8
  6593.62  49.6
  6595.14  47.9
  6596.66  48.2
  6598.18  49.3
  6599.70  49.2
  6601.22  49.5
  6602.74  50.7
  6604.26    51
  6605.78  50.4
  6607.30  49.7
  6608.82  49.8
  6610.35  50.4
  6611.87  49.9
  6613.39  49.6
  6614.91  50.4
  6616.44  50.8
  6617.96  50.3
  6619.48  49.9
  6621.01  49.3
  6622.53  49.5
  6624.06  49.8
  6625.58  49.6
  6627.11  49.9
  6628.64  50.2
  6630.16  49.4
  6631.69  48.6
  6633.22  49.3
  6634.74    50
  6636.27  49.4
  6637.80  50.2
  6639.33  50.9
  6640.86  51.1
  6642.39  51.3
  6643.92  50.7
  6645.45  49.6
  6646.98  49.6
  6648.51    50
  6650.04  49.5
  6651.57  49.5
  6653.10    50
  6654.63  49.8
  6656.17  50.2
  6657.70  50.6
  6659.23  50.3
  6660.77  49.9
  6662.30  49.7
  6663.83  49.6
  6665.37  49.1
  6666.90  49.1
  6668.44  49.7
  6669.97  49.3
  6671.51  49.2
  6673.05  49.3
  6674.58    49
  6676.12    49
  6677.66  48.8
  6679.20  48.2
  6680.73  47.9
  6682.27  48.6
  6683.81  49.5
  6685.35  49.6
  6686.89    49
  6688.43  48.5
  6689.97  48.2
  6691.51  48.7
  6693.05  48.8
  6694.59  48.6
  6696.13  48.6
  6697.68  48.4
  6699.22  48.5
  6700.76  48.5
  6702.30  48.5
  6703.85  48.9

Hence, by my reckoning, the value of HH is 50.7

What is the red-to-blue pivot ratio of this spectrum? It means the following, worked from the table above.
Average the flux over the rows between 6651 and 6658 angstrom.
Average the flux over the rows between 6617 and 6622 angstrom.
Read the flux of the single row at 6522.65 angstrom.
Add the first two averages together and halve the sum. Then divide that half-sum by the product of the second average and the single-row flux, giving 0.0194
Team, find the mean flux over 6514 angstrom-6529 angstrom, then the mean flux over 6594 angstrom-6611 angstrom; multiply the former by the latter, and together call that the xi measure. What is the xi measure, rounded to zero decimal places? 2516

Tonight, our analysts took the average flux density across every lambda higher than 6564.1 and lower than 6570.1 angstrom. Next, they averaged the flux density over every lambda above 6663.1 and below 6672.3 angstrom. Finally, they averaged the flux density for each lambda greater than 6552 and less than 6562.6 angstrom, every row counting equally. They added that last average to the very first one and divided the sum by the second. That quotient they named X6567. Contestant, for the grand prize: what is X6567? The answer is 1.78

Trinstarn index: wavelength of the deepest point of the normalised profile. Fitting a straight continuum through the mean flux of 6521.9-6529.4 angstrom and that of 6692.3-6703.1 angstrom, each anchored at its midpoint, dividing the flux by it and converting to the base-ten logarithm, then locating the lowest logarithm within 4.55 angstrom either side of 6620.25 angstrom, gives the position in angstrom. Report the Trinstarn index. 6621.01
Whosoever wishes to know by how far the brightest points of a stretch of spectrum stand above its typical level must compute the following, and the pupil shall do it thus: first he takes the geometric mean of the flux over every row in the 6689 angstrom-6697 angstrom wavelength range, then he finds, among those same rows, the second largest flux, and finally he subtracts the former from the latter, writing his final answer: 0.12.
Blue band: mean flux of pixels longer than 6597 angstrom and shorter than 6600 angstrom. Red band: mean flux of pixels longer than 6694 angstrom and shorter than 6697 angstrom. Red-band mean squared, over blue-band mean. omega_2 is 48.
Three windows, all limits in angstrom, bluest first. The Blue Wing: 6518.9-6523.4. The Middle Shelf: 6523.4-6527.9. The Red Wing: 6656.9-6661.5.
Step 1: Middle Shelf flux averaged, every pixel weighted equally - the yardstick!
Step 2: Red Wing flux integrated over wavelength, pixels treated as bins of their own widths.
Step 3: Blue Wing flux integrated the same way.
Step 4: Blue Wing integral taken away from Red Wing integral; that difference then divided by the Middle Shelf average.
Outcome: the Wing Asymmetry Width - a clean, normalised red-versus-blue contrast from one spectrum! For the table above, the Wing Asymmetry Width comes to 0.06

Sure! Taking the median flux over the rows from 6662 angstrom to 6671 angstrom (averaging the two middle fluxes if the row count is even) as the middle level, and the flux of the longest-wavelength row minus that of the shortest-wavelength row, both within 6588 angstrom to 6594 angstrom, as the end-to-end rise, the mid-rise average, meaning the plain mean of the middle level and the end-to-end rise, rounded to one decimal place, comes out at 24.1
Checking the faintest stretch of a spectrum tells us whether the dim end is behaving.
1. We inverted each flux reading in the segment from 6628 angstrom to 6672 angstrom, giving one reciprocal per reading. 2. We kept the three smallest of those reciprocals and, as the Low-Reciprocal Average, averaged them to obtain 0.0196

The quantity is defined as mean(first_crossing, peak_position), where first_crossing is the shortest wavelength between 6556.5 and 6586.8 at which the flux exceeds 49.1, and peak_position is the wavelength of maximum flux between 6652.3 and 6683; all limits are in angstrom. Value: 6617.3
